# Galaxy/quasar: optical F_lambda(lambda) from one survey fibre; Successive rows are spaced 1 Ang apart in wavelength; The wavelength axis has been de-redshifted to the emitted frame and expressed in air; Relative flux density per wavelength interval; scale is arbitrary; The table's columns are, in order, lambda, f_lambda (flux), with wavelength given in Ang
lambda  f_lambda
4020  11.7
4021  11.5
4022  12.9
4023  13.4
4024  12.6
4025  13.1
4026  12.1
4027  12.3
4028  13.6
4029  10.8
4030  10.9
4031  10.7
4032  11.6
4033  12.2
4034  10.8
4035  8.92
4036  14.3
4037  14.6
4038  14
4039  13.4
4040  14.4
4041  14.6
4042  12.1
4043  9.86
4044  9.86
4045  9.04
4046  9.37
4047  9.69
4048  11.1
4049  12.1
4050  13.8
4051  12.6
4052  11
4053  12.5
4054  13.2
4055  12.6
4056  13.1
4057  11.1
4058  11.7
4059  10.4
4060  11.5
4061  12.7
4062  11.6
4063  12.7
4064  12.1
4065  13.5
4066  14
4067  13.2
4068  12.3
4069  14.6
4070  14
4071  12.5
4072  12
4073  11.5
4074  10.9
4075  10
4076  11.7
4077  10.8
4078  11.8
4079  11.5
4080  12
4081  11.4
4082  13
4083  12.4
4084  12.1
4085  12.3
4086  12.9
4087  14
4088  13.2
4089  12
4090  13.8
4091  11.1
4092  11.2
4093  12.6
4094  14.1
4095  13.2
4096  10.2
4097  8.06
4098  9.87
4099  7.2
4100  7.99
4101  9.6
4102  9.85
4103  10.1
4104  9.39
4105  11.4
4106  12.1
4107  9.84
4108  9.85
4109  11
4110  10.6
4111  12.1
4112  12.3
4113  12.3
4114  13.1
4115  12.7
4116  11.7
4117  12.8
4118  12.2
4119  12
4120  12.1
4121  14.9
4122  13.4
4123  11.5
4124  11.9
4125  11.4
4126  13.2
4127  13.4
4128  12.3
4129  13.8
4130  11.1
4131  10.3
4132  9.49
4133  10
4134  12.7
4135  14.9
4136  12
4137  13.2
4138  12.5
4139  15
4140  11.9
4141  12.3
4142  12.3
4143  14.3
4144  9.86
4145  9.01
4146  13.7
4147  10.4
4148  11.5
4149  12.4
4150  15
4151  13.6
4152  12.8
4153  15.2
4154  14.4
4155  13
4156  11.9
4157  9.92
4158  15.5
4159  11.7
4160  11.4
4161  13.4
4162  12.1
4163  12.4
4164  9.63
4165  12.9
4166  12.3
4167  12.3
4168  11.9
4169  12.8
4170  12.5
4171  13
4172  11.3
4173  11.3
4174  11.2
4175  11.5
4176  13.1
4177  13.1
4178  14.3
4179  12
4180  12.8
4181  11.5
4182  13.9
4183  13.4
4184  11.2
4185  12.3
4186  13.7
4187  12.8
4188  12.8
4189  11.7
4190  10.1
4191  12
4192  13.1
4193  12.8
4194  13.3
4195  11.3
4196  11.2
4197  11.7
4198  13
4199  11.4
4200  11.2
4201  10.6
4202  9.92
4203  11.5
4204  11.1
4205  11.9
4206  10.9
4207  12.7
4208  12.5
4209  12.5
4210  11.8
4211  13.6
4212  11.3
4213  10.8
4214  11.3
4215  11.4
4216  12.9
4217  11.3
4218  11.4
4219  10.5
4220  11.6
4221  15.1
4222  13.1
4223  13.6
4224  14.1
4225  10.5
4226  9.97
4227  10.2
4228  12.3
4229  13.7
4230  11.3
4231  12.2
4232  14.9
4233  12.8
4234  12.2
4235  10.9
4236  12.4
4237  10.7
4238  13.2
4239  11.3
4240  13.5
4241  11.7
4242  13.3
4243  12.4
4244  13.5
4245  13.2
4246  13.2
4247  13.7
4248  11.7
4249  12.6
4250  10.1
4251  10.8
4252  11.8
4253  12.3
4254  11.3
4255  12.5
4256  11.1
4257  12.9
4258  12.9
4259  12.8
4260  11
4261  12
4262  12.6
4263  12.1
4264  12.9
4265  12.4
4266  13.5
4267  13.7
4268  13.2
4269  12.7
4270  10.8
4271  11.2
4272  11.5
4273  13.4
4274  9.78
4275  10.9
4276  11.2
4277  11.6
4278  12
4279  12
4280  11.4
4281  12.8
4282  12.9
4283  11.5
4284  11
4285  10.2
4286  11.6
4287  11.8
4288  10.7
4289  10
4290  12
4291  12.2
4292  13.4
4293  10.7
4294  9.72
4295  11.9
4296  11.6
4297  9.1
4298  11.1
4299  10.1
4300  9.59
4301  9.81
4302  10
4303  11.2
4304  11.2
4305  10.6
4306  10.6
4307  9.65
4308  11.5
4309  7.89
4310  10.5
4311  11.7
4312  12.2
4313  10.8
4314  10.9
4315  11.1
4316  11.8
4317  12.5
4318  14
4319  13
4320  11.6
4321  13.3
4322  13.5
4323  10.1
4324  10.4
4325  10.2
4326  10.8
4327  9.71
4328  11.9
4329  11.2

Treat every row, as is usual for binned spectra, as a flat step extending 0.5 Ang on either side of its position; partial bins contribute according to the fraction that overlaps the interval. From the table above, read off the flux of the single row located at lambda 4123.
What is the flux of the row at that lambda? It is 11.5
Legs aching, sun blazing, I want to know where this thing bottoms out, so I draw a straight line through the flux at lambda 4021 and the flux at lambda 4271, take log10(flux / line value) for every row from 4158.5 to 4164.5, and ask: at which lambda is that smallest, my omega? 4164 Ang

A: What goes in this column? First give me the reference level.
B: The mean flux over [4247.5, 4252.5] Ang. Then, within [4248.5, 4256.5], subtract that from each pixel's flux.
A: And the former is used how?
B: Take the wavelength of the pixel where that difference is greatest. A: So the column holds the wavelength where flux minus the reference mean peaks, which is 4249 Ang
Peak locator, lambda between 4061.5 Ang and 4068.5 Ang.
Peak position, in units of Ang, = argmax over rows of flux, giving 4066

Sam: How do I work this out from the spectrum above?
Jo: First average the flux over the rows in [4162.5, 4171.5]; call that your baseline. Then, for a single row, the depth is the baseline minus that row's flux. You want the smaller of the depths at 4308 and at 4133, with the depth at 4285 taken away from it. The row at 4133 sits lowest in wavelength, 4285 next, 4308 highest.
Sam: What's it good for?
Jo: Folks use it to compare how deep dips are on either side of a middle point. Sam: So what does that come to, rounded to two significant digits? -1.3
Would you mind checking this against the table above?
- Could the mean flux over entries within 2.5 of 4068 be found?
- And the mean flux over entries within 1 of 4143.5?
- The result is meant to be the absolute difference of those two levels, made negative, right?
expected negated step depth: -1.54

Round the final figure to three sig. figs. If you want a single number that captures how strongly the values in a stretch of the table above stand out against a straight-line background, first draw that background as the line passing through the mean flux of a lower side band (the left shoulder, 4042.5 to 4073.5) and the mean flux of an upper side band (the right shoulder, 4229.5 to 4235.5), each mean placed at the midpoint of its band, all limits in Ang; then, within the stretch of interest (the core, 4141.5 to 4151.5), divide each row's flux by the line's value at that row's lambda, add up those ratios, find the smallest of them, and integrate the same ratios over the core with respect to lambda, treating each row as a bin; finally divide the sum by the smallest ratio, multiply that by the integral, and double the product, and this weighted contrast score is 271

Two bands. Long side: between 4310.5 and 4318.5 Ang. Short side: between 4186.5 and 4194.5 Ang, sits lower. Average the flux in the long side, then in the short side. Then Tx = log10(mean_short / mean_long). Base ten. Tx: 0.016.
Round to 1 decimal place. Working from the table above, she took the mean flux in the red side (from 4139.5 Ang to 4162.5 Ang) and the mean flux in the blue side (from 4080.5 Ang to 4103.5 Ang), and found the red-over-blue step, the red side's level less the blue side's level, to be 1.1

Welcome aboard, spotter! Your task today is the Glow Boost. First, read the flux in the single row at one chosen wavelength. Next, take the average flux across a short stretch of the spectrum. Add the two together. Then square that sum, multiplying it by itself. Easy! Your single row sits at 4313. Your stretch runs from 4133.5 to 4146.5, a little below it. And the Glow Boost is 547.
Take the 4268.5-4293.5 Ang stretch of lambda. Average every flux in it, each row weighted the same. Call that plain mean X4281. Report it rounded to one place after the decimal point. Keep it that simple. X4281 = 11.6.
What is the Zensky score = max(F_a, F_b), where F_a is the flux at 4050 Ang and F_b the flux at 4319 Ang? 13.8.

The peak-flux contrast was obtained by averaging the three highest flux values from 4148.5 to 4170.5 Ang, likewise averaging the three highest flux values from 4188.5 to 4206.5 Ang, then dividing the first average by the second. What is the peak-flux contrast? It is 1.16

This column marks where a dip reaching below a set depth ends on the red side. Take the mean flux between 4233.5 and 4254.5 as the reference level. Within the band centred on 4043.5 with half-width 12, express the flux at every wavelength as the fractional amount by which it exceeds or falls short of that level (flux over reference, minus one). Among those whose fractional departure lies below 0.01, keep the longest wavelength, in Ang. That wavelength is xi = 4052 Ang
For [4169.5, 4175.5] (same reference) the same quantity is 4175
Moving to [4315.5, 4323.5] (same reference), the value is 4323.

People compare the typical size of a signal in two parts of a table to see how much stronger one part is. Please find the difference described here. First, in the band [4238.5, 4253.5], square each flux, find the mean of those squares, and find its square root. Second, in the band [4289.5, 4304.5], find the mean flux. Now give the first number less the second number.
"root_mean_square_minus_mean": 1.5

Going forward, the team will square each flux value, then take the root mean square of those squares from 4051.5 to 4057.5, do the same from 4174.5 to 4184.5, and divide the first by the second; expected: 0.93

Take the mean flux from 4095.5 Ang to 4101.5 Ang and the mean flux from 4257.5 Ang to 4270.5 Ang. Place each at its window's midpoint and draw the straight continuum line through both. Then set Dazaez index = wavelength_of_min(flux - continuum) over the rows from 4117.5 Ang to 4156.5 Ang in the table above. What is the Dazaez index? 4145 Ang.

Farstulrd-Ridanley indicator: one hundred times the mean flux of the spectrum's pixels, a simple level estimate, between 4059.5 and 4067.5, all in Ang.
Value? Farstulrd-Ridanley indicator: 1266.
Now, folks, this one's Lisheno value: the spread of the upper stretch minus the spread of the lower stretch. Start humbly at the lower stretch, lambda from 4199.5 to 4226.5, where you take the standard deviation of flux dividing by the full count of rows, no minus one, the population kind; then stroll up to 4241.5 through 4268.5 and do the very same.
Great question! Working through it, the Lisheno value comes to -0.3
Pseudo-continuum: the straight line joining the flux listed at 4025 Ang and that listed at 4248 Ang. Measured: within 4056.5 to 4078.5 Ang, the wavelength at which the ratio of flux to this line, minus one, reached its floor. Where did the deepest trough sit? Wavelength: 4075 Ang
